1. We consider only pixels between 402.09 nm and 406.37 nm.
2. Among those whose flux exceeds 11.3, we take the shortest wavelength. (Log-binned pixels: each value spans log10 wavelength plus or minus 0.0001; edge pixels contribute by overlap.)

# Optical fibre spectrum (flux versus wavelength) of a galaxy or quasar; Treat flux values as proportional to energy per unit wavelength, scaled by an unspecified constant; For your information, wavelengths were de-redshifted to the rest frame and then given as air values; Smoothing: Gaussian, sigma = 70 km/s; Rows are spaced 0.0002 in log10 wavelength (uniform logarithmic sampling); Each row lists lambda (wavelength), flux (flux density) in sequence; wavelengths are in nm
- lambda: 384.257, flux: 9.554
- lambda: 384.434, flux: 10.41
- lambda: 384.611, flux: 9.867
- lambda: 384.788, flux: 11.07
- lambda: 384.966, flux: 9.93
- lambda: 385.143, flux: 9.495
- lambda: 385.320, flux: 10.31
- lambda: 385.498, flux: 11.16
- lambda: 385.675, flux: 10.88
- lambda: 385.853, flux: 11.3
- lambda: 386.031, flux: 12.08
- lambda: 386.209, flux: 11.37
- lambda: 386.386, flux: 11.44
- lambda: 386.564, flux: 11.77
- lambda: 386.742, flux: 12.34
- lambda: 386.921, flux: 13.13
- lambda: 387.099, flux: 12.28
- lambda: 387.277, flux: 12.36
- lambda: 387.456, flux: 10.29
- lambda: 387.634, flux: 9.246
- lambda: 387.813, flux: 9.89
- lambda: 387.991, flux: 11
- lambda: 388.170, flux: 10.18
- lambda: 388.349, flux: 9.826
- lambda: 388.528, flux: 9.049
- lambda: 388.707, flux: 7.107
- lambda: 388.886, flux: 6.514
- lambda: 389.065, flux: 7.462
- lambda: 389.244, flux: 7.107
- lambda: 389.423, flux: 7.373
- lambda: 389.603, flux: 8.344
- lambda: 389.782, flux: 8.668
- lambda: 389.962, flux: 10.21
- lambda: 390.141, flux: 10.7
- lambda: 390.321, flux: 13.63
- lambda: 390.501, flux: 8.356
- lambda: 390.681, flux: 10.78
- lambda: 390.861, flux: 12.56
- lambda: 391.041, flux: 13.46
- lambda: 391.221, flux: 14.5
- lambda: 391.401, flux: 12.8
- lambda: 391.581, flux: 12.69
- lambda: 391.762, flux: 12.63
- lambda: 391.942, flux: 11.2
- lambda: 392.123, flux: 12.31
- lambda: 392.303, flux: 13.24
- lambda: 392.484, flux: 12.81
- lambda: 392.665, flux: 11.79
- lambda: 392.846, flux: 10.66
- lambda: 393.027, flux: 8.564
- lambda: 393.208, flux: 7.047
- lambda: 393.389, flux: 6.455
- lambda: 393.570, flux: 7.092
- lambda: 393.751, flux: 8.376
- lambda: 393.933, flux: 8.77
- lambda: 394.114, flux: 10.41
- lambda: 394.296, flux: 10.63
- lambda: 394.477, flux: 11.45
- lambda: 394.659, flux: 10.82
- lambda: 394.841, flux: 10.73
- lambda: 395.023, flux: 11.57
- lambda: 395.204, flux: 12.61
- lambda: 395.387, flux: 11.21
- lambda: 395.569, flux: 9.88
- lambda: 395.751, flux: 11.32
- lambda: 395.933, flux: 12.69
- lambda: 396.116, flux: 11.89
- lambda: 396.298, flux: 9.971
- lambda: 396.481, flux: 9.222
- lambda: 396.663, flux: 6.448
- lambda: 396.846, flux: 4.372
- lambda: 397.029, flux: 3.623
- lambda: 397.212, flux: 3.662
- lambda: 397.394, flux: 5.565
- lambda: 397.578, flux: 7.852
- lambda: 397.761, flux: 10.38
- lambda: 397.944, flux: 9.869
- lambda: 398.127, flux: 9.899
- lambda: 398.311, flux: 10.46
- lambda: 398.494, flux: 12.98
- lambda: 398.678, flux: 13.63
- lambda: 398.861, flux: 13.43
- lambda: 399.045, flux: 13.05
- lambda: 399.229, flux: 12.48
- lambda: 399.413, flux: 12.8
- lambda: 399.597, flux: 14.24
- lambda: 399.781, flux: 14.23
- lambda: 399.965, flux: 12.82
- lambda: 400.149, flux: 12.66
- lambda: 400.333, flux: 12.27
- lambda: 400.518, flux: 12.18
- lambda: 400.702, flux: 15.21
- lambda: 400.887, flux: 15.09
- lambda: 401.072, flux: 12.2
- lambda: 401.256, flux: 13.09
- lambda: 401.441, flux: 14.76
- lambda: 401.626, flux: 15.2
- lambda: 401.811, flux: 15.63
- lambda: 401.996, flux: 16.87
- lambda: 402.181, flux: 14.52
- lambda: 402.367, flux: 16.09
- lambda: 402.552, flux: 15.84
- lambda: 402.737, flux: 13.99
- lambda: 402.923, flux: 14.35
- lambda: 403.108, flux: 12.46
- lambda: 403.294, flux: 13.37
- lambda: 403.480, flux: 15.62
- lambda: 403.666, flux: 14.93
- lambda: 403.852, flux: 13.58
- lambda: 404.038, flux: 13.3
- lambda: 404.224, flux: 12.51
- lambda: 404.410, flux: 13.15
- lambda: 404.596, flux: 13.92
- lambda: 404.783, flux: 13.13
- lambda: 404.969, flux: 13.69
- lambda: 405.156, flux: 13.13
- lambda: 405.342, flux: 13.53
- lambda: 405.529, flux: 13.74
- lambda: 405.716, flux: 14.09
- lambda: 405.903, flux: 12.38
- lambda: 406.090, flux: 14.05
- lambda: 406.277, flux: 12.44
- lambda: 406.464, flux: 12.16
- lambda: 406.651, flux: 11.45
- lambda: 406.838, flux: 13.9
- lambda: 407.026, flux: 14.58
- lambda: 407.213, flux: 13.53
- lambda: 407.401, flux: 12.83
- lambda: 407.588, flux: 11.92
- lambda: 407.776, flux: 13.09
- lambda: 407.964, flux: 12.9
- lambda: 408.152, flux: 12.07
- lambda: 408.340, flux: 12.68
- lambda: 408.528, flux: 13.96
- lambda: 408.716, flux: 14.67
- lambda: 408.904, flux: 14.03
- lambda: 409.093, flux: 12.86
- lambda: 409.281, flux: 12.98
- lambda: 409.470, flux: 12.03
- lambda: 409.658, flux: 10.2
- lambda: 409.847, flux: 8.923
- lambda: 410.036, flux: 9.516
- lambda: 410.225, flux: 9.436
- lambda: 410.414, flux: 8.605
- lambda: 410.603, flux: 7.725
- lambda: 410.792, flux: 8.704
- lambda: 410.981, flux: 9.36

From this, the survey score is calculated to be 402.181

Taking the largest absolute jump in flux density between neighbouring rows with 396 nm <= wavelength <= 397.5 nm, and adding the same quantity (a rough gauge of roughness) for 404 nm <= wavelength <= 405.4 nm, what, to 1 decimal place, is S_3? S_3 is 3.6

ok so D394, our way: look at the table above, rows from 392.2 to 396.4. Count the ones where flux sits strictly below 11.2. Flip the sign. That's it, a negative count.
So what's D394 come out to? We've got -13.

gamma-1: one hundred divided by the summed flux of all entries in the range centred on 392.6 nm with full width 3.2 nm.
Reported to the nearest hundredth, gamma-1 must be 0.51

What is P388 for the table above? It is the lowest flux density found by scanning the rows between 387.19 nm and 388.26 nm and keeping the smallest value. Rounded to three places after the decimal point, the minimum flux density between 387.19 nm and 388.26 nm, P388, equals 9.246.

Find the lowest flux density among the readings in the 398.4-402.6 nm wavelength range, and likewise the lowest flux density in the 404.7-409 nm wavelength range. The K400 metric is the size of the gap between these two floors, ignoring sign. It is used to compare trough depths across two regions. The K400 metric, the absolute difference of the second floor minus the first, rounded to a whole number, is 1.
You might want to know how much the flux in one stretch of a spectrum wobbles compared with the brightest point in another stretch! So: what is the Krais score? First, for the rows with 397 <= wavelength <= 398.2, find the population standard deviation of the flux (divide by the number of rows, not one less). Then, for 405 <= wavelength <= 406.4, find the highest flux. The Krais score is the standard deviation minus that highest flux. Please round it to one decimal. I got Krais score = -11.3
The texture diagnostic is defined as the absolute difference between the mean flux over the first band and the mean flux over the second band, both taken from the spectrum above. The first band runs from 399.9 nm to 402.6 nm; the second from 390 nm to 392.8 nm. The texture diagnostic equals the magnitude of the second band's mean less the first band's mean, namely 2.1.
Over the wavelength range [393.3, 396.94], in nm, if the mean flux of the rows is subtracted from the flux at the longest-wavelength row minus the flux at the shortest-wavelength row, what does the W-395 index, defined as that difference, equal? -11.9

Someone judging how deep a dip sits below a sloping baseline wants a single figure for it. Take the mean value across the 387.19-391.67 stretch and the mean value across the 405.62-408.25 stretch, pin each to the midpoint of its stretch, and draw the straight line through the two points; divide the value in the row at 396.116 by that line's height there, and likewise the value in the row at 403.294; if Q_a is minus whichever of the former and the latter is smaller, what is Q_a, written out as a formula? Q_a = -1.06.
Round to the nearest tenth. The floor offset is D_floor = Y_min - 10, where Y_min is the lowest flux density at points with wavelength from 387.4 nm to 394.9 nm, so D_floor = -3.5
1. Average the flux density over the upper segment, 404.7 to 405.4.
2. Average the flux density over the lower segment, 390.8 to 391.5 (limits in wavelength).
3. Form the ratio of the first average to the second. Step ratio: 1.00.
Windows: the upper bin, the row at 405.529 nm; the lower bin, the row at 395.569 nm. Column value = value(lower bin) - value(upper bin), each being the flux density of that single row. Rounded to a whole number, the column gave -4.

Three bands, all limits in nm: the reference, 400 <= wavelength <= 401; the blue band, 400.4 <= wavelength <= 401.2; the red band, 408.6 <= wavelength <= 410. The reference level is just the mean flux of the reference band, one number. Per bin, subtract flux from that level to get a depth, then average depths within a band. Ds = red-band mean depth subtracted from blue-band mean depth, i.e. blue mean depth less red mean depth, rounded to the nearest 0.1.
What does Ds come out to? -1.4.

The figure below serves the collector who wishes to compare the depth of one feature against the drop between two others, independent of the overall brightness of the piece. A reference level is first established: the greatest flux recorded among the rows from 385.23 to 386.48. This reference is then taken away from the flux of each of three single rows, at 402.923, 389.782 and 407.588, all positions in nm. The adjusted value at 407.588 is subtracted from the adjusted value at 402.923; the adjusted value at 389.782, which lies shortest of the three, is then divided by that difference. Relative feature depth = -1.4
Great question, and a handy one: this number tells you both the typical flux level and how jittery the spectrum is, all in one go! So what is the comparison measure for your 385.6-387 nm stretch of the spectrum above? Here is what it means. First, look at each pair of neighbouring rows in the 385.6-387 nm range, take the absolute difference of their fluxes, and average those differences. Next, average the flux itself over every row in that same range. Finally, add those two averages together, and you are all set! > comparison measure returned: 12.3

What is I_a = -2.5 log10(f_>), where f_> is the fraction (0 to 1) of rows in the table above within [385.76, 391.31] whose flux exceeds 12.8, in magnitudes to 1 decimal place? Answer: 2.2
